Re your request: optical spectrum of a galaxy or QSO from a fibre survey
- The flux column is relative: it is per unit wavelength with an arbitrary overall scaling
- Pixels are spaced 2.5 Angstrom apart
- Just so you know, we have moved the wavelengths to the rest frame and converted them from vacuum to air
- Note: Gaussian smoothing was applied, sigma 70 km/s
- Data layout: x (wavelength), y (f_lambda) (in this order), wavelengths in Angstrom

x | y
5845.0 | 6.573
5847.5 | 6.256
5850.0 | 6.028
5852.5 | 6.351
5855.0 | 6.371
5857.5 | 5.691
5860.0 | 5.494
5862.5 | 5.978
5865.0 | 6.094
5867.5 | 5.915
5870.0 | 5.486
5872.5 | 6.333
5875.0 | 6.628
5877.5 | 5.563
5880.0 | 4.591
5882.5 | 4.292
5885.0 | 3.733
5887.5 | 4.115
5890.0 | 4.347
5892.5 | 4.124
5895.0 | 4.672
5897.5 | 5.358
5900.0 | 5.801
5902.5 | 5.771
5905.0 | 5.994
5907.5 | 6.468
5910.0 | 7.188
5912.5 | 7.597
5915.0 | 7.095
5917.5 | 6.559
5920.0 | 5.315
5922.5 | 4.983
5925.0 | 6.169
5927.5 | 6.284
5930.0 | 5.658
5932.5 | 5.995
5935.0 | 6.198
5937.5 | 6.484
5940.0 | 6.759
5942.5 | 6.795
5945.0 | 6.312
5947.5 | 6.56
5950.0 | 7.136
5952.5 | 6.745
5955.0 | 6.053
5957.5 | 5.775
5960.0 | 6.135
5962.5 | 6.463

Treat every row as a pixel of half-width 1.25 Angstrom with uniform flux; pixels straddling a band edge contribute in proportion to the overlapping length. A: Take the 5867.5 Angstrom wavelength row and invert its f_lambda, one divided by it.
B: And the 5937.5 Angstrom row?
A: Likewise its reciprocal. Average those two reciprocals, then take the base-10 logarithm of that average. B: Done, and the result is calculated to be -0.79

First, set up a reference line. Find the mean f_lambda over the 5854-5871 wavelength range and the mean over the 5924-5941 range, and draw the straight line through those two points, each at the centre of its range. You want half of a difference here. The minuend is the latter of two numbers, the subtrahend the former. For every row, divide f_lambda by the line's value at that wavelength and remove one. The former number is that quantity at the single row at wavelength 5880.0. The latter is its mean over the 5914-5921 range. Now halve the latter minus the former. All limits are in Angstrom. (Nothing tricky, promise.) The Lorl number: 0.13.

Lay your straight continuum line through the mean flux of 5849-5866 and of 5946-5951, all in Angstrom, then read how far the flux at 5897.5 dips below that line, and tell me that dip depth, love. 1.0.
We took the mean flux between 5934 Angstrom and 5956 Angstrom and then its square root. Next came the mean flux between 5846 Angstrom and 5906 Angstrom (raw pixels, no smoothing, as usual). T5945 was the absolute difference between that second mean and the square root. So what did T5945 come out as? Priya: 2.90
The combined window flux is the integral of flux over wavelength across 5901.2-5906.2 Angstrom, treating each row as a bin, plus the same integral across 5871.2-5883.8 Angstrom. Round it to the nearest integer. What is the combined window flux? 98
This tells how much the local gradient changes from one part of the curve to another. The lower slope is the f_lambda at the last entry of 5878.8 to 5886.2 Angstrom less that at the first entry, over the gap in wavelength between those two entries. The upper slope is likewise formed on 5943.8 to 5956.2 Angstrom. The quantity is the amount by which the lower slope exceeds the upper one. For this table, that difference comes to -0.15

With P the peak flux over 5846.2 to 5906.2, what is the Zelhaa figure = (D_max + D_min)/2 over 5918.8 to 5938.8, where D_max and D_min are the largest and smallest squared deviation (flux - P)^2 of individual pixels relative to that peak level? 1.4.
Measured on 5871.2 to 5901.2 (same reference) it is 4.2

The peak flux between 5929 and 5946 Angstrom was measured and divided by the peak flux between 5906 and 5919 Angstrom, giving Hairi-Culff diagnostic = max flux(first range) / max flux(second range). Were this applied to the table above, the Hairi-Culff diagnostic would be 0.89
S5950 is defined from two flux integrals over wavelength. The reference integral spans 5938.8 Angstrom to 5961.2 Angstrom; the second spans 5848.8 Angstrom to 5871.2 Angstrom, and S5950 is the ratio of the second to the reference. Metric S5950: 0.92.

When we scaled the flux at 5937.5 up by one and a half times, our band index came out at 9.7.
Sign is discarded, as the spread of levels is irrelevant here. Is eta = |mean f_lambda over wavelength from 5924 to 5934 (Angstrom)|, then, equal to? 6.03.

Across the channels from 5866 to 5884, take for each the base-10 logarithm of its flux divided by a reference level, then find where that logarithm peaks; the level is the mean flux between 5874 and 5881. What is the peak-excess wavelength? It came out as 5875.0 Angstrom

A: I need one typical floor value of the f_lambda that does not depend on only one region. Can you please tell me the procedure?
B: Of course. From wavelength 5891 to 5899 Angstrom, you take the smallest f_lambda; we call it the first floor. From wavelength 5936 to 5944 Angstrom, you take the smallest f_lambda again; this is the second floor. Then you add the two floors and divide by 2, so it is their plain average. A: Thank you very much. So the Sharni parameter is 5.3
